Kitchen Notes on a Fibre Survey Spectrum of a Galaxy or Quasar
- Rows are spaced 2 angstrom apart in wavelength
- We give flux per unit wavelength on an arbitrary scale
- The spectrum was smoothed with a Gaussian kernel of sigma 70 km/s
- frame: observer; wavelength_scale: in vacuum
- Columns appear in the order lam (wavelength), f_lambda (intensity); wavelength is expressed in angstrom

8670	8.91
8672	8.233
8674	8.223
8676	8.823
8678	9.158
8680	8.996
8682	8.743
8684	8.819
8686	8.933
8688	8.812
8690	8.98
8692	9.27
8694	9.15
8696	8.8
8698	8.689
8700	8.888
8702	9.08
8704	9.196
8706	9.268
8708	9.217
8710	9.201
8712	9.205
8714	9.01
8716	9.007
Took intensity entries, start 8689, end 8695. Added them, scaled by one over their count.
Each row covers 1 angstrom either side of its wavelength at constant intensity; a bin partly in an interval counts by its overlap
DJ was 9.13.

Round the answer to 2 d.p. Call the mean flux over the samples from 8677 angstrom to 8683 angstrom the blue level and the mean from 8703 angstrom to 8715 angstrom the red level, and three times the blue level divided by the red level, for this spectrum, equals 2.93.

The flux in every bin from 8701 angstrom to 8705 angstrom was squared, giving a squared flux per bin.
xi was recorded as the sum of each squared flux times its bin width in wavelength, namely 334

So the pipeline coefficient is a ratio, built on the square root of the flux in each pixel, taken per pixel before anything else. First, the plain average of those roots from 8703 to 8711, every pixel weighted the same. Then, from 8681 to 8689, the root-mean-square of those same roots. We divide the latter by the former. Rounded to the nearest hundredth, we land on 0.98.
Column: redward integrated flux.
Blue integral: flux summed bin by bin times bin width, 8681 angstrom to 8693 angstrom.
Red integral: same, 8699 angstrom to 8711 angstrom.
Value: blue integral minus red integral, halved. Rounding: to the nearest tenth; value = -1.3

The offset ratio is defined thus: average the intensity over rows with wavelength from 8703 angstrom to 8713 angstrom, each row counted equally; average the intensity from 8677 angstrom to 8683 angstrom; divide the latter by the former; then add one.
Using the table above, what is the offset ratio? 1.97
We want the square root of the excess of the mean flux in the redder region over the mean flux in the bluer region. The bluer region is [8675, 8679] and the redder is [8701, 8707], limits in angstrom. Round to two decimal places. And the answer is 0.44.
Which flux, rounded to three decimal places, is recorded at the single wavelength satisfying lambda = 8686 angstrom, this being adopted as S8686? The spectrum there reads 8.933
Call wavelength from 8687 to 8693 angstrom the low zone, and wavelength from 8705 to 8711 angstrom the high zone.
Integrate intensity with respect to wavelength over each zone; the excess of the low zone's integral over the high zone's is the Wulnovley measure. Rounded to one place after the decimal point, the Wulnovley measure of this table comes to -1.2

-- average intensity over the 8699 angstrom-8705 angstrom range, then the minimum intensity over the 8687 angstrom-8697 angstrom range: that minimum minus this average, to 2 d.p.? -0.25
